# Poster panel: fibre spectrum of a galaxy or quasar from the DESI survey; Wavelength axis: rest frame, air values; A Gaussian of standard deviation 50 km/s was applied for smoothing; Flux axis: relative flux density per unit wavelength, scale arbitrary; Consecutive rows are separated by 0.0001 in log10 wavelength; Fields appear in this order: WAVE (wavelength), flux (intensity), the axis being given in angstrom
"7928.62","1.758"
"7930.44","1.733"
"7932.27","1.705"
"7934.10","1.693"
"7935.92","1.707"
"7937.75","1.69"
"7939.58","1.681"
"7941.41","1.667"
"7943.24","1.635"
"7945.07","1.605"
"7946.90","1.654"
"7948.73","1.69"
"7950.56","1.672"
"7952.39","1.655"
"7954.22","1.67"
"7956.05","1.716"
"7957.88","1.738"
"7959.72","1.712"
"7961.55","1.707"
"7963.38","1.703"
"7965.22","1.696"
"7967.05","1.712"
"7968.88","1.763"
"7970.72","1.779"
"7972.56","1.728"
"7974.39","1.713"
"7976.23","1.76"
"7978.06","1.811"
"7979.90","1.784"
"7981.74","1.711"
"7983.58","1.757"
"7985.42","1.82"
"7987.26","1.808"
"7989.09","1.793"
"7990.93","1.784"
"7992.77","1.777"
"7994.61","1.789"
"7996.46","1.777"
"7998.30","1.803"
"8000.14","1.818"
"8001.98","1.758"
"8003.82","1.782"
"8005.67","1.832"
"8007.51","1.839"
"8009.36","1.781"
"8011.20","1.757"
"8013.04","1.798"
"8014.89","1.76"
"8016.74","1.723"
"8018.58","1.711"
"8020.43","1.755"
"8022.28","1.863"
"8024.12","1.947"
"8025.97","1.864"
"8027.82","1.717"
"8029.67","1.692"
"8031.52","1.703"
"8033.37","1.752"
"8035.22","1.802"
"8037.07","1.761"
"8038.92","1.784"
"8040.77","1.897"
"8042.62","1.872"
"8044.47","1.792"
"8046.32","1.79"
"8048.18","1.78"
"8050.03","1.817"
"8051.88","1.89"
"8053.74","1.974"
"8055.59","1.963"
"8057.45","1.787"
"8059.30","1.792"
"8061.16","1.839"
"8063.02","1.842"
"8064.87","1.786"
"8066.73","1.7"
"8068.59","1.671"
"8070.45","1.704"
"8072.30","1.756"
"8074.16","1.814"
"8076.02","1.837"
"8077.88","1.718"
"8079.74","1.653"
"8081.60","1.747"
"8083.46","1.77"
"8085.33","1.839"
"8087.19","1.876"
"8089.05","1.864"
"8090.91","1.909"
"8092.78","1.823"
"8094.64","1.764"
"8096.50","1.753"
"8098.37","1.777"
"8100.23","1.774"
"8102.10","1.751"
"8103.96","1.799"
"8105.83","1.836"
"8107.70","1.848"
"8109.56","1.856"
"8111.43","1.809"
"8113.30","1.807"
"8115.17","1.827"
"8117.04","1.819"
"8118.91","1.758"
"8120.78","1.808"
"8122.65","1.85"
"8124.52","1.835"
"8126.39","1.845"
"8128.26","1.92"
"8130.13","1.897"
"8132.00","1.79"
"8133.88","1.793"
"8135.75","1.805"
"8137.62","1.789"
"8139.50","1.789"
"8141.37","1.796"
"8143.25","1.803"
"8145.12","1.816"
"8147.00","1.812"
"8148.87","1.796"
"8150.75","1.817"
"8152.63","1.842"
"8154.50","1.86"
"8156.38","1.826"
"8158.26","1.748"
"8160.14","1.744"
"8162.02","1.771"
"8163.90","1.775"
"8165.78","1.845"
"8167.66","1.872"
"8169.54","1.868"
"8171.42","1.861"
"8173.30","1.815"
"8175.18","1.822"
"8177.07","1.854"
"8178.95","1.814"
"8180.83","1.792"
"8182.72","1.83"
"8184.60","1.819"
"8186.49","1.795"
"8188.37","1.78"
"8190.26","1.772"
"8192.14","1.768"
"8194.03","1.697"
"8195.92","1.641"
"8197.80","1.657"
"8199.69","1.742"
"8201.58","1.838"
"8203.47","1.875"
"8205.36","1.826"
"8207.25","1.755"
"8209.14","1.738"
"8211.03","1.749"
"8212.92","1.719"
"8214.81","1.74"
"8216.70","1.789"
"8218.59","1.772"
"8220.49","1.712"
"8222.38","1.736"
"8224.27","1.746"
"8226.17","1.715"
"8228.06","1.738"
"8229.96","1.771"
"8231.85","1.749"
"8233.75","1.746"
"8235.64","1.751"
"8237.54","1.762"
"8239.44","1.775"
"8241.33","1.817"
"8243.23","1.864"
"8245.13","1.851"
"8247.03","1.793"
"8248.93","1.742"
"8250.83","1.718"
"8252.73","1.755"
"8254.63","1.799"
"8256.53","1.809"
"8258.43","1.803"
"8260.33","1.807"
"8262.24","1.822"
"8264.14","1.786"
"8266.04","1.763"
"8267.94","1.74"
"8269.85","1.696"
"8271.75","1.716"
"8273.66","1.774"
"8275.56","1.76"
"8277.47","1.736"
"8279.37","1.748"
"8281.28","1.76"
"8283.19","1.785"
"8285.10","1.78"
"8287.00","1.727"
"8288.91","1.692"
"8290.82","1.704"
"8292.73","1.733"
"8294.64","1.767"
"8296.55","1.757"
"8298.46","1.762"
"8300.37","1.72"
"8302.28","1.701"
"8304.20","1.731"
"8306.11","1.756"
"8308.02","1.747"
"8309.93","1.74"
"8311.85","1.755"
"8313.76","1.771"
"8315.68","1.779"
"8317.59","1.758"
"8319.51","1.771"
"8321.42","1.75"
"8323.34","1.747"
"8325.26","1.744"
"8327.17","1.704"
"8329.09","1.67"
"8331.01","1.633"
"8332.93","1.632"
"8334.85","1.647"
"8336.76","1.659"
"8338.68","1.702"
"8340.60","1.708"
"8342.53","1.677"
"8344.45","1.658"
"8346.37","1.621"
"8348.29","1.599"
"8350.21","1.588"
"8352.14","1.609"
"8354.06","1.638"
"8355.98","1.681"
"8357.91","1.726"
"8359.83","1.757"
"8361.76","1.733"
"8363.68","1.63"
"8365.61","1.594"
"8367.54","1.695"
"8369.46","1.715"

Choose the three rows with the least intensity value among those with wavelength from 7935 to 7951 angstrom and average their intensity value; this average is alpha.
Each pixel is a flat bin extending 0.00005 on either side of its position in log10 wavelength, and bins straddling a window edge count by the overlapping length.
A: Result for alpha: 1.63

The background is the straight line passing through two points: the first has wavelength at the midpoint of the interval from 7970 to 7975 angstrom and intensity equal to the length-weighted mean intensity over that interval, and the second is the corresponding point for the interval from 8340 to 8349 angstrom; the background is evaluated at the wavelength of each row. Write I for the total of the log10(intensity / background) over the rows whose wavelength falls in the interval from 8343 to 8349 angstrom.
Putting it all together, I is -0.02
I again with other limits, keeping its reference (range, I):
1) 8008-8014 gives 0.04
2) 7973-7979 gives 0.02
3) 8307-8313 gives 0.07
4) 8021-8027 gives 0.12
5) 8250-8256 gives 0.06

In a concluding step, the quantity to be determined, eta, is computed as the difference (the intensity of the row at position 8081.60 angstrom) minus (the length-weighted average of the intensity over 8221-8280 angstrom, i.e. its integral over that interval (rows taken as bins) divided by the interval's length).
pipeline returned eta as -0.02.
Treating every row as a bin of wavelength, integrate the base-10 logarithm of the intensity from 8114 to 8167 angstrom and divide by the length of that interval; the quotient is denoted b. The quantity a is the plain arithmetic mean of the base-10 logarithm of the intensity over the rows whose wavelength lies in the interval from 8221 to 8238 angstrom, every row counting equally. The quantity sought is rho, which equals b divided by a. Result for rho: 1.068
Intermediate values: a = 0.242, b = 0.258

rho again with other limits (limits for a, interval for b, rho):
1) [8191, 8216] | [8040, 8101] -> 1.056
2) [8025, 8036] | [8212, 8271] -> 1.013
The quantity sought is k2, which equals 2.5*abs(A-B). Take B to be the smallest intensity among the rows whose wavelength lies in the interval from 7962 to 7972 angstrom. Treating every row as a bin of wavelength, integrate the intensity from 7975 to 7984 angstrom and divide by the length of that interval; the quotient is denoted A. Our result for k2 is 0.17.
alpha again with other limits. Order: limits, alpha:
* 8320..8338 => 1.64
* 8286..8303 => 1.70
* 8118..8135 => 1.78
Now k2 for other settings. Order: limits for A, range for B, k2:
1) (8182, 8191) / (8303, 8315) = 0.17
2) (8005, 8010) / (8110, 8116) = 0.03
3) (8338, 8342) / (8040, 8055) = 0.20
